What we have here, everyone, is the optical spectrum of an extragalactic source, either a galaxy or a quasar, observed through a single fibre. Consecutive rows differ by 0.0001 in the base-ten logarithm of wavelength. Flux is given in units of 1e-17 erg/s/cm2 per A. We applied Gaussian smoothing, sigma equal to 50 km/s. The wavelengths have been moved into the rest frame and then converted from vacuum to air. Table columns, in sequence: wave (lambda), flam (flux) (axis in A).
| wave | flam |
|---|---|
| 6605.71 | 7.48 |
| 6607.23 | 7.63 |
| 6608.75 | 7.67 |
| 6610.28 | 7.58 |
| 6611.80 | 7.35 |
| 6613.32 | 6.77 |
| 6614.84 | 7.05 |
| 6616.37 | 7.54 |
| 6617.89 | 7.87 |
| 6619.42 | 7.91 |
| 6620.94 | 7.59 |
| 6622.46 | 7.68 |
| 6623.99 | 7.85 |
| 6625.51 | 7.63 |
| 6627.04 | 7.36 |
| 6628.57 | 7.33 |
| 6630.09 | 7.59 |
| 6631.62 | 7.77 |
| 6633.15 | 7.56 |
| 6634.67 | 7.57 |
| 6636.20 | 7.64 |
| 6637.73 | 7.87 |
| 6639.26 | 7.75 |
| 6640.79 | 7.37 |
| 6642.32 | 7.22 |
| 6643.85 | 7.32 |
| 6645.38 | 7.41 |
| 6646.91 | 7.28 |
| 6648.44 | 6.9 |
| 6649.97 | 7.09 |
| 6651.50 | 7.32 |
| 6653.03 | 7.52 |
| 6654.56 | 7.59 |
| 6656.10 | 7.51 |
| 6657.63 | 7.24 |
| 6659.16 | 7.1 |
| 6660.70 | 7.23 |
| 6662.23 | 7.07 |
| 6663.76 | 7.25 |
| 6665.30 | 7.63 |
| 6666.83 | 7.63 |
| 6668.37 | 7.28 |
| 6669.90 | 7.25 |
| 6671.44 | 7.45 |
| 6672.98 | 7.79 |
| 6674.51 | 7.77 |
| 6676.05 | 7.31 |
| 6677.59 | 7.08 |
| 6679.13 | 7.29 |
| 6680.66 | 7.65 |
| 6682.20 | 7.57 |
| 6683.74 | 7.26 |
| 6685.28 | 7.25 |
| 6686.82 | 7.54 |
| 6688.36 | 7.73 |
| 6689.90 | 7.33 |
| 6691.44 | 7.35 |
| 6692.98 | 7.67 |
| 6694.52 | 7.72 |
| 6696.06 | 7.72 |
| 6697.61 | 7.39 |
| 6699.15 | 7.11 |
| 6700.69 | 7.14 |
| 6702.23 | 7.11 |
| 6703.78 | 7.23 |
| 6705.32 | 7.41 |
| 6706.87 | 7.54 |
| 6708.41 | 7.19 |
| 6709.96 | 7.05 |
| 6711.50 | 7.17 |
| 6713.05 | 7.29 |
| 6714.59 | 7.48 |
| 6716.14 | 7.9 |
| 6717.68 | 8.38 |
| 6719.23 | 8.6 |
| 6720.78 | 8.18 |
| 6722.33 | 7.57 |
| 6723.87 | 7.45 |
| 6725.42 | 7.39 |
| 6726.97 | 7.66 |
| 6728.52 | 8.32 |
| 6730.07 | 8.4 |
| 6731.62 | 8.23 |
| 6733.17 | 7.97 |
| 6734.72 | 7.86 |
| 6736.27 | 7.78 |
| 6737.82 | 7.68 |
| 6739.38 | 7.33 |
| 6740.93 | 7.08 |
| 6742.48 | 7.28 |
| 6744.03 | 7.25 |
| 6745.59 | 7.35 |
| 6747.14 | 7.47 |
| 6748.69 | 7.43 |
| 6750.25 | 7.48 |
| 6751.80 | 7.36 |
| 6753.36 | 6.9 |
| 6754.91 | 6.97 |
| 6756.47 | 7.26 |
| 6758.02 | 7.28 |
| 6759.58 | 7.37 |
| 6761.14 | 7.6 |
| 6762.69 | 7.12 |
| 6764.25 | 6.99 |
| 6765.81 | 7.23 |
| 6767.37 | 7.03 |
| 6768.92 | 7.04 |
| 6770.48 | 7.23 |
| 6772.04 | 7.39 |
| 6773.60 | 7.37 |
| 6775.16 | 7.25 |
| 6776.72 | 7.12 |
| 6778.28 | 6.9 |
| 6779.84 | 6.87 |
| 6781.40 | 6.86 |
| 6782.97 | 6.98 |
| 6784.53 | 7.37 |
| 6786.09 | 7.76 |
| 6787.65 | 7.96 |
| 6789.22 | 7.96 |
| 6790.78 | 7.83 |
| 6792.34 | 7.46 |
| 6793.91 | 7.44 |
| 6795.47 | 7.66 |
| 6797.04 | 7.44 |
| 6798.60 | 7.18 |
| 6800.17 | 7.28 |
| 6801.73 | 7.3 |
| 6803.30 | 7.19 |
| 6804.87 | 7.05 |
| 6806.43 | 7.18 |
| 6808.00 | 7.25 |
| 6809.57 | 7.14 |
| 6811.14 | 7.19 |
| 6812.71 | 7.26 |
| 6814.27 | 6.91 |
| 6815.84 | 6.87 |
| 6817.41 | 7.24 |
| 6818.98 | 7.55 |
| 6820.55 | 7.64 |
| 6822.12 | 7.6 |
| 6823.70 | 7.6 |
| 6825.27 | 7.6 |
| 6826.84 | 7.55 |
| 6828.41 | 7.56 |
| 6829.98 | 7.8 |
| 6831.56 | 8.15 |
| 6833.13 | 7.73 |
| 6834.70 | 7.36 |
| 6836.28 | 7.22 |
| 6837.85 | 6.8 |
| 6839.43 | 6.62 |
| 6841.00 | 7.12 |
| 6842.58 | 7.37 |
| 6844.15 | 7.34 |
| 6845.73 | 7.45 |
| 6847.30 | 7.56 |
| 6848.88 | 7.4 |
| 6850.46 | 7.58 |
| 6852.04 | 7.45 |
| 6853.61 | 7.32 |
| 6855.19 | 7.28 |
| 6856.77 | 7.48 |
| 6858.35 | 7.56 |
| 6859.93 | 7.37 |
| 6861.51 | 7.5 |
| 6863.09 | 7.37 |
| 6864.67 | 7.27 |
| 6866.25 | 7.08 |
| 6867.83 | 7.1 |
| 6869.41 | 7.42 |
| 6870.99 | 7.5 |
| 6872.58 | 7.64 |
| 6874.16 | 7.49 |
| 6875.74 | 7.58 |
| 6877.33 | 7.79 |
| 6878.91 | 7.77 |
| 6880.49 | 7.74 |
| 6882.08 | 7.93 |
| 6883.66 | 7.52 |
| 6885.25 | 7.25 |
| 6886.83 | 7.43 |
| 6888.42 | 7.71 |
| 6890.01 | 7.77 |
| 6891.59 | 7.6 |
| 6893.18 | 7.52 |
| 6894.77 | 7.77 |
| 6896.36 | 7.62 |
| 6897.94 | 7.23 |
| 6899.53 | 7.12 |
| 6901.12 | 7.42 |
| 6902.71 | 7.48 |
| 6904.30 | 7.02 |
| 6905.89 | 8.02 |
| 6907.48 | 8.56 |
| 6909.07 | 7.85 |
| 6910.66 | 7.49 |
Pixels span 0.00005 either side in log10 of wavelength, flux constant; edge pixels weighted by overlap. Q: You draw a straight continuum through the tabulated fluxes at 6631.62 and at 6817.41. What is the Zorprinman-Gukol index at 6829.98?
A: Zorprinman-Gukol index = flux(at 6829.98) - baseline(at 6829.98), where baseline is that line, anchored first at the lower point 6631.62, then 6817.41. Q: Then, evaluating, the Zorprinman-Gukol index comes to 0.60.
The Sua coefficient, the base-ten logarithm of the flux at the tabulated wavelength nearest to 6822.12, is 0.881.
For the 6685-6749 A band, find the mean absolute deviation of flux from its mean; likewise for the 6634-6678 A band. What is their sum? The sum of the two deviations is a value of 0.52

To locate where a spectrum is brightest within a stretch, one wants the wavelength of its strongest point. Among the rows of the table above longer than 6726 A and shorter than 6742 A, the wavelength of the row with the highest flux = 6730.07 A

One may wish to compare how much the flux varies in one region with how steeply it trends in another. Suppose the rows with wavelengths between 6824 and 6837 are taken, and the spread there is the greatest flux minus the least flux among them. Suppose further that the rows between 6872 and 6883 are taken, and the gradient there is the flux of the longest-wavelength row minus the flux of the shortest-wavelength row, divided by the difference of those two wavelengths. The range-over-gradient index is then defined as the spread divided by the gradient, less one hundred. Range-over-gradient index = -70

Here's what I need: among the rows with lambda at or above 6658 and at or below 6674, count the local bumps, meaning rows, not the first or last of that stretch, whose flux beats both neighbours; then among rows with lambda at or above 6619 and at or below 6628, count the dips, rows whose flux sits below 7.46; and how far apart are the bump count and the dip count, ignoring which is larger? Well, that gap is 0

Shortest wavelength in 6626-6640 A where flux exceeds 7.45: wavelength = 6630.09 A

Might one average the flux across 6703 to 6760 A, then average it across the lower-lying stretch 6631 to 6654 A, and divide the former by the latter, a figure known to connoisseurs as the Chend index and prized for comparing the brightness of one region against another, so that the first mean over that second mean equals 1.016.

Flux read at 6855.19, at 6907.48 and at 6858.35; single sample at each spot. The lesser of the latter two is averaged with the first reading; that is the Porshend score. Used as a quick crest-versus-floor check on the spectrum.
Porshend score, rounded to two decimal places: 7.42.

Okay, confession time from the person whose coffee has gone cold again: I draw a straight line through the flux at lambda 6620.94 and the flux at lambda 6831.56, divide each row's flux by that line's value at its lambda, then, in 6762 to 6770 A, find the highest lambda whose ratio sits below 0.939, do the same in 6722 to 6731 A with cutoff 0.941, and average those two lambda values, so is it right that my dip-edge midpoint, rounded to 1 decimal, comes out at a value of 6747.2 A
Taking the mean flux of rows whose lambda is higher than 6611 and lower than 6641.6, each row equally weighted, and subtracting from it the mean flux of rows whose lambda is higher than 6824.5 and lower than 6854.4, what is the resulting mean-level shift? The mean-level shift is 0.13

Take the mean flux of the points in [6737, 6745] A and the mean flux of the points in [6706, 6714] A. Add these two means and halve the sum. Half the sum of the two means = 7.29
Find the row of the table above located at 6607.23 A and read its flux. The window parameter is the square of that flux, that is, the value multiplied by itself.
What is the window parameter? 58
